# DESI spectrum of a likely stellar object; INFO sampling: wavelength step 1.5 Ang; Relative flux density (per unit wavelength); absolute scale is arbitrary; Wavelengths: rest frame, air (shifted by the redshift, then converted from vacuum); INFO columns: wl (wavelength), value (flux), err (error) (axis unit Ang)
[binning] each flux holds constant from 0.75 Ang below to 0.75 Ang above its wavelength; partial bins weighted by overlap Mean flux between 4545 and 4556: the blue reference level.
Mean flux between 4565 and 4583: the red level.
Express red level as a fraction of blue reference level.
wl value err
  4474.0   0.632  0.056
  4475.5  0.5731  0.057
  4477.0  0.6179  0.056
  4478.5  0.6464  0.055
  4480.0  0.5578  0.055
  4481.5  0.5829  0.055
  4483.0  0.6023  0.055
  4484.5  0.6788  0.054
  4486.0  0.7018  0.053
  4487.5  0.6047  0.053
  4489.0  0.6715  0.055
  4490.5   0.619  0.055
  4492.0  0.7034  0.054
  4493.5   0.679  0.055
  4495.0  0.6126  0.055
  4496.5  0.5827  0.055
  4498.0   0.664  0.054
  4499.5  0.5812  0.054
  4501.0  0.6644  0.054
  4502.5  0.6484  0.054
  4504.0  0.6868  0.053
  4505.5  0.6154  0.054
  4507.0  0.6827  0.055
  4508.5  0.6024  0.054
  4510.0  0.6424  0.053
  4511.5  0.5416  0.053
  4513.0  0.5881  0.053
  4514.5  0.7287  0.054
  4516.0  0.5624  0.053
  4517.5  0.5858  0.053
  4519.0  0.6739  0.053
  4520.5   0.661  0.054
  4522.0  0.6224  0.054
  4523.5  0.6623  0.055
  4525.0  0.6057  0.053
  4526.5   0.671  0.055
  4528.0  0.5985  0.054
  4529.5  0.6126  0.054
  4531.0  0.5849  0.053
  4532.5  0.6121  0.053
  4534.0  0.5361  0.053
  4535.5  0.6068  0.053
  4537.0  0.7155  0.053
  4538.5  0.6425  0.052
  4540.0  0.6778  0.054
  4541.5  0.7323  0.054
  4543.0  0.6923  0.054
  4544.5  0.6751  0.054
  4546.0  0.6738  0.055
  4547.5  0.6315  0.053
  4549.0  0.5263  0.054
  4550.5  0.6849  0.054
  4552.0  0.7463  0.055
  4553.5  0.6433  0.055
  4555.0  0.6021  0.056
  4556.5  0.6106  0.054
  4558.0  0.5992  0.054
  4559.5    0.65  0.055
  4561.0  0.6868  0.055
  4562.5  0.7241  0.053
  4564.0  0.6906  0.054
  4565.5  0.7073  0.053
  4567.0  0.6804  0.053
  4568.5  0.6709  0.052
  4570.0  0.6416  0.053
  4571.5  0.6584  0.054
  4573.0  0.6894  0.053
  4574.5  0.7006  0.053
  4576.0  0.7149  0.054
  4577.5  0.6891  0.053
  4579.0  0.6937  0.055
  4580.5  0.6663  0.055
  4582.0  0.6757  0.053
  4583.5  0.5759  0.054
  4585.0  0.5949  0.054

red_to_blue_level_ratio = 1.06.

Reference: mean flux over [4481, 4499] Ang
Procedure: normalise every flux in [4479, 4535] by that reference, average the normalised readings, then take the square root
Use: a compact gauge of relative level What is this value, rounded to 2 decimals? 0.99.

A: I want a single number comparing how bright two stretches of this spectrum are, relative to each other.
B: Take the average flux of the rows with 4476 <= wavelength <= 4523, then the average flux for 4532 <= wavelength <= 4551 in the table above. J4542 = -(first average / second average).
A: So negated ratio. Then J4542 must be -0.978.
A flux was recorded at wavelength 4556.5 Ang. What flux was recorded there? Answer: 0.6106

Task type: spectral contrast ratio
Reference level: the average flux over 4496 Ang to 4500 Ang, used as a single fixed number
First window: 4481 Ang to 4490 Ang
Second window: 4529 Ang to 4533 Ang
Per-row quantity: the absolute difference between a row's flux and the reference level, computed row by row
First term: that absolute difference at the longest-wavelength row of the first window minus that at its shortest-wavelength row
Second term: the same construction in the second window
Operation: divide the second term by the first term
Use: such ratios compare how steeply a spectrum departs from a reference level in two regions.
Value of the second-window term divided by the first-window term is 0.0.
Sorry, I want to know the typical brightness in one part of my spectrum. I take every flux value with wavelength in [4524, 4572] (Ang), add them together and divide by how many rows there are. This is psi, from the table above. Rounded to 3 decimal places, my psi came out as 0.650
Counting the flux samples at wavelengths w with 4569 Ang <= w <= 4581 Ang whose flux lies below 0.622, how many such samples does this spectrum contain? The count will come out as 0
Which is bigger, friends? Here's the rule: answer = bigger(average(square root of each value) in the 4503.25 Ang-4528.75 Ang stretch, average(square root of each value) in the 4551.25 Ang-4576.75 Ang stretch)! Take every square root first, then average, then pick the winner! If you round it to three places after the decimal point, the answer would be 0.819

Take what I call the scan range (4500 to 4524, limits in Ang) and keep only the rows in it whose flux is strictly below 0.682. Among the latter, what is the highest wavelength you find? 4523.5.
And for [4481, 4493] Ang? 4490.5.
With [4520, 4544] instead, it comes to 4540.0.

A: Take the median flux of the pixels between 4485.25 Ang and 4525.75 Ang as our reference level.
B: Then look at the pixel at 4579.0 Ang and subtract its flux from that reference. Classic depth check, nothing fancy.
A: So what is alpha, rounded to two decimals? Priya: -0.05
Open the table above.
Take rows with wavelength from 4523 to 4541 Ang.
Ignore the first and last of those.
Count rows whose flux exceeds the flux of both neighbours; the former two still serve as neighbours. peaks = 4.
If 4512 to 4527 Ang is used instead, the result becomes 3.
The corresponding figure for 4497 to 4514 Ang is 4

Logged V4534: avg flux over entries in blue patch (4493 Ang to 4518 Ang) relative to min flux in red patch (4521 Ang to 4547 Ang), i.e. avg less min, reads 0.091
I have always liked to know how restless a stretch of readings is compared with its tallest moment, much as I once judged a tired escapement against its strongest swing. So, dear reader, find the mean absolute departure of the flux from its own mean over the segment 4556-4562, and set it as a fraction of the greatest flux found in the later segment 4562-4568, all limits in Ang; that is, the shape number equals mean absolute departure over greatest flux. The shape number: 0.044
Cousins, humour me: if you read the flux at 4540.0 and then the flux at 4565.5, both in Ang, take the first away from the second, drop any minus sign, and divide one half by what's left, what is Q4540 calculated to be 17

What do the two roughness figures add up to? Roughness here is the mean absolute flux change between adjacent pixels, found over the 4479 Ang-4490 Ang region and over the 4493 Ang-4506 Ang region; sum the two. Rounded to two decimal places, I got 0.11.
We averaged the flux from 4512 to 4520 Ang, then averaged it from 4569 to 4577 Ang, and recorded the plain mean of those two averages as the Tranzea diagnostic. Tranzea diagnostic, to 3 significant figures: 0.654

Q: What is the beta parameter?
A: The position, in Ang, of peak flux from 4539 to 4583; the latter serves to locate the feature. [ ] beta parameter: 4552.0 Ang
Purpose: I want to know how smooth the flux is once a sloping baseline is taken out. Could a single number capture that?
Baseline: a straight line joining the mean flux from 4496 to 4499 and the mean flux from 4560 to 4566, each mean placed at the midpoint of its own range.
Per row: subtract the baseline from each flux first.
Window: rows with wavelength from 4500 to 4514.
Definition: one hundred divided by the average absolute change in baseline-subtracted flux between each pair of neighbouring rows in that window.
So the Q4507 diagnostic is 1736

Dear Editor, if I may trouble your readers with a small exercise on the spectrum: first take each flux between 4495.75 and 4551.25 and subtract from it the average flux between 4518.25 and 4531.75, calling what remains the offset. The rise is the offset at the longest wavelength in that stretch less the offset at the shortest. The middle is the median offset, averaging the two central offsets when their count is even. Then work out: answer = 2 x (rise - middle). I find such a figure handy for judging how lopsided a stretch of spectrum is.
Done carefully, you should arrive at 0.18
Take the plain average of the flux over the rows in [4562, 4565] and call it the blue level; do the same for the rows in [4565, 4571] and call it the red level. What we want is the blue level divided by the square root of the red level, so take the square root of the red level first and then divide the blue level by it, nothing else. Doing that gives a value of 0.861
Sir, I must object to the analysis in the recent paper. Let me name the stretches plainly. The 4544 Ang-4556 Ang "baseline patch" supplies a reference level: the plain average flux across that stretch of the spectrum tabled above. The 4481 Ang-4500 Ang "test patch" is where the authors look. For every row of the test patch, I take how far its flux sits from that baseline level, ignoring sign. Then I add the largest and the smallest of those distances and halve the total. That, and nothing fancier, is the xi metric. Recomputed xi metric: 0.041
